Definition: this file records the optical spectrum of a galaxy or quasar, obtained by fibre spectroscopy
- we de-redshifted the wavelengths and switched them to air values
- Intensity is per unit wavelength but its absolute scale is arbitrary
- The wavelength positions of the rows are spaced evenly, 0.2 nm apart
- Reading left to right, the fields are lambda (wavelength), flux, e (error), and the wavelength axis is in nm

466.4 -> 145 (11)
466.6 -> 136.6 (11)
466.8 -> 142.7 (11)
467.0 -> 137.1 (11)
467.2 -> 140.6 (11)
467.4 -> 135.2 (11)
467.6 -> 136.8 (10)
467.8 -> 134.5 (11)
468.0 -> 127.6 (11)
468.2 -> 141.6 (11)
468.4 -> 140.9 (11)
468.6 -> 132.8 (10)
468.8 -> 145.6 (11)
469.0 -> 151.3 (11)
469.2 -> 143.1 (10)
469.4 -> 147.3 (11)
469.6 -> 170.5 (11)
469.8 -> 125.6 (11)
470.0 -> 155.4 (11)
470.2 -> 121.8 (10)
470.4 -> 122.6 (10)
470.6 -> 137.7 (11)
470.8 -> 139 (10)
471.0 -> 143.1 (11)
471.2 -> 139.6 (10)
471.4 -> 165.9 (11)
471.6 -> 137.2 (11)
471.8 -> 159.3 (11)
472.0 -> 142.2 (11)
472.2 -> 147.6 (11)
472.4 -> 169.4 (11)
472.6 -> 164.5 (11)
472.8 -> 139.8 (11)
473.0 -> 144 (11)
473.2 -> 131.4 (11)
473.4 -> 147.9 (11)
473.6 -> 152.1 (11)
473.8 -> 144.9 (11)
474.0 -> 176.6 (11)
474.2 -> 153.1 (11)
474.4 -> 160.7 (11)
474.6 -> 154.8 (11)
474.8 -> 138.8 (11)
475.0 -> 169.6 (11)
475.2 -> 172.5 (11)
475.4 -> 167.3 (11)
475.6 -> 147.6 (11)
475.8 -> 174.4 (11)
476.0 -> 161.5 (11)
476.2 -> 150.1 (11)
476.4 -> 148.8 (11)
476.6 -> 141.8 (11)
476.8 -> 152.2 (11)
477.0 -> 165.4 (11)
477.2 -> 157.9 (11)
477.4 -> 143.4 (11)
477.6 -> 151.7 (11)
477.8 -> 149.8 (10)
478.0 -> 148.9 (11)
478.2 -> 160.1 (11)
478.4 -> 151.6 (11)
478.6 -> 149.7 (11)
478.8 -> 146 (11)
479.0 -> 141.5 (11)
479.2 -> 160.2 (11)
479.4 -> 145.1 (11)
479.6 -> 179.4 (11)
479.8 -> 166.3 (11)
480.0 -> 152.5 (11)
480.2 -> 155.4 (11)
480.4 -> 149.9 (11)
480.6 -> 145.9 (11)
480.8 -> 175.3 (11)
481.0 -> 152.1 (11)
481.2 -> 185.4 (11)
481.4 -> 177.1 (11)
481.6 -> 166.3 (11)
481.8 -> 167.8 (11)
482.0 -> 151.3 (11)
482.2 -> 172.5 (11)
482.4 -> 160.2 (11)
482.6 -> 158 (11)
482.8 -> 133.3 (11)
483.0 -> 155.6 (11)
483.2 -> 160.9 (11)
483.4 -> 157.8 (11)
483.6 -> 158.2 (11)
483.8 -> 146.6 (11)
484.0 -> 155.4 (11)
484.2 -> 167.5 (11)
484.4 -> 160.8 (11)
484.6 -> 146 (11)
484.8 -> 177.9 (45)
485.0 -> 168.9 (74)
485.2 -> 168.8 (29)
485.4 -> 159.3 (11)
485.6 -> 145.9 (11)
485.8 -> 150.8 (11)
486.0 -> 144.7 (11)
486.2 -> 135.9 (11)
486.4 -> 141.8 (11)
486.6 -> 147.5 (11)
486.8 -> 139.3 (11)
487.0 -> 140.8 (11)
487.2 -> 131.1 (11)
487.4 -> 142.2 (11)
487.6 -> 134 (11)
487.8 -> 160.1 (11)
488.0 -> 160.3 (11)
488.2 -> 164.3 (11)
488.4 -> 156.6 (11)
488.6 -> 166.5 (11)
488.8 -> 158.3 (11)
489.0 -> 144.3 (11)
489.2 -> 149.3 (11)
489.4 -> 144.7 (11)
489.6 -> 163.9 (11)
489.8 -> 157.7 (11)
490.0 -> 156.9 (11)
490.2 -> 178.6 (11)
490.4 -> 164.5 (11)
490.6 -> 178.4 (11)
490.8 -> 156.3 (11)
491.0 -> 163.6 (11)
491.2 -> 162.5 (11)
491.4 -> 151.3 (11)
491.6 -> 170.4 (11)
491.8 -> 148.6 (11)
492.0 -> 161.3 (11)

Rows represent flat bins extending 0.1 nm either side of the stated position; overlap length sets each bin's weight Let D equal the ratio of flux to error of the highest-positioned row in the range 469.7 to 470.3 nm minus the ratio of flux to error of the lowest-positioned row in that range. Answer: 0.8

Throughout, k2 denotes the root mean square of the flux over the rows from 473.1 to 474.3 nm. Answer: 151.6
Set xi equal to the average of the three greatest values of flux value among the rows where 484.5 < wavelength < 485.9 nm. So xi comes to 172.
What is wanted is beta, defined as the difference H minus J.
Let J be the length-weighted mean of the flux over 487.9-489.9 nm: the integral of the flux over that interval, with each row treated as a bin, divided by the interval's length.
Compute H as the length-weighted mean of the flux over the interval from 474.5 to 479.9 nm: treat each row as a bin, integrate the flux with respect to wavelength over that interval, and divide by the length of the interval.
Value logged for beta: -1.2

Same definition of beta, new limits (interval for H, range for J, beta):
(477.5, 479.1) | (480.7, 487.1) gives -7.3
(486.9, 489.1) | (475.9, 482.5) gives -6.3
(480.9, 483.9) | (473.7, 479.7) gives 4.7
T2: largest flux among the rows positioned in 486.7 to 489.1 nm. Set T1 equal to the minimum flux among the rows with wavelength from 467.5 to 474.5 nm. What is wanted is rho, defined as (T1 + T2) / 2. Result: 144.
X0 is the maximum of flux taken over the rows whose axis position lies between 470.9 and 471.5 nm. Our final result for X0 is 165.9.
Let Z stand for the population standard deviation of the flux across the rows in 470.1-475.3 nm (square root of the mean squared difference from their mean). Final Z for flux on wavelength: 14.5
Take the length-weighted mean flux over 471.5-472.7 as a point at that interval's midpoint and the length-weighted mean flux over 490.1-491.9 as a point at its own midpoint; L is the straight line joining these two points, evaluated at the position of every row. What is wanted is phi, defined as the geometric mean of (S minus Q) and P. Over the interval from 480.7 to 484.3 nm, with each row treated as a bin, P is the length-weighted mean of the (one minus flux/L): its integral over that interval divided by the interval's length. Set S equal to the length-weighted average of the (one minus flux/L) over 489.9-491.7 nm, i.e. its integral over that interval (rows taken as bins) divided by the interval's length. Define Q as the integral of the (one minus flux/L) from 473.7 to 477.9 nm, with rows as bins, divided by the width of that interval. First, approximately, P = -0.013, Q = -0.01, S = -0.006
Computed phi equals 0.0021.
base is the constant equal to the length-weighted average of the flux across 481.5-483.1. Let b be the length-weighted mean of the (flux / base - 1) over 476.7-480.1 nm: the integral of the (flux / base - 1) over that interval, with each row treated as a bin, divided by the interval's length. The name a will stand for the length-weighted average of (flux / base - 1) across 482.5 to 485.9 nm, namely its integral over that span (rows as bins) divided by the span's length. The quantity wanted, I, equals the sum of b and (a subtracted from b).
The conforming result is -0.04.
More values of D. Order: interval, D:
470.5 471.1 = 0.5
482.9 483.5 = 0.2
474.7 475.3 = 3.1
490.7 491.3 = 0.6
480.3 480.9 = 2.3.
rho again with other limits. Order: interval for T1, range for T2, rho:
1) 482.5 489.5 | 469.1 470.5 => 151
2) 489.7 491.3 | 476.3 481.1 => 168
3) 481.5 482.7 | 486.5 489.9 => 159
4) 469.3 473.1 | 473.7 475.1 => 149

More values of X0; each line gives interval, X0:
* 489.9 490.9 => 178.6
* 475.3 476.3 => 174.4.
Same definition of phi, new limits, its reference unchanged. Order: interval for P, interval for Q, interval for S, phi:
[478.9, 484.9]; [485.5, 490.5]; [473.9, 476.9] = 0.0185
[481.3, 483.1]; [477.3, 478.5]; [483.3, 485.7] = 0.0160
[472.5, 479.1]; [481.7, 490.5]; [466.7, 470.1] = 0.0179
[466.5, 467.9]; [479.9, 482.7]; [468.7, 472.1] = 0.0825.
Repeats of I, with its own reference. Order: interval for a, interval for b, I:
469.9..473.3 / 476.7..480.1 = 0.04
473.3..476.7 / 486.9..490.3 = -0.05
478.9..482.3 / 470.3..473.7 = -0.17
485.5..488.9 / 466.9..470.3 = -0.16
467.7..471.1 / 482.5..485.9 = 0.10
